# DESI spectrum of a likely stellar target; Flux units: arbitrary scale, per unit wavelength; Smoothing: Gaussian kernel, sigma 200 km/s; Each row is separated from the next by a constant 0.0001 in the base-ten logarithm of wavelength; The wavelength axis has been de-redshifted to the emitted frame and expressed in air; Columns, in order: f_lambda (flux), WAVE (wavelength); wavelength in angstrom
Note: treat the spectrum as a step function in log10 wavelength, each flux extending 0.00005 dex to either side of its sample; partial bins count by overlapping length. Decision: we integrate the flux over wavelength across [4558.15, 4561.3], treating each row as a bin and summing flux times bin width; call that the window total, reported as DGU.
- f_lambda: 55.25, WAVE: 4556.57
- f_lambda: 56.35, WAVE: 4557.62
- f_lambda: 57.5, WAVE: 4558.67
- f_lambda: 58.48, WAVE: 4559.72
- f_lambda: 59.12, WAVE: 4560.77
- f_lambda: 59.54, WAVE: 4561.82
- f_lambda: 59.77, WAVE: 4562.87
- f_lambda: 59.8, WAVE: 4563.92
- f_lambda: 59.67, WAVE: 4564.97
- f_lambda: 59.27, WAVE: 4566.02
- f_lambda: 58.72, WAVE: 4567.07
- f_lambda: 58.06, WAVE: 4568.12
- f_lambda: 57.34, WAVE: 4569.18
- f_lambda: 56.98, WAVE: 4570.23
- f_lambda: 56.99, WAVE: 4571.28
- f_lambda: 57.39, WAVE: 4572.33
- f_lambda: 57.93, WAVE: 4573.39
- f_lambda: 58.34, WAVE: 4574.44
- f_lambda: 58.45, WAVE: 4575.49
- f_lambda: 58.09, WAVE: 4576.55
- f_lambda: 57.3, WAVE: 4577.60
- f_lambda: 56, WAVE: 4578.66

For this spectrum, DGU 184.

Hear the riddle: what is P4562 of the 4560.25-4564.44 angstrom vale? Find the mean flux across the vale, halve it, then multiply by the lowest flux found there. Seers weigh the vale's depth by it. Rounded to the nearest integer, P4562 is 1761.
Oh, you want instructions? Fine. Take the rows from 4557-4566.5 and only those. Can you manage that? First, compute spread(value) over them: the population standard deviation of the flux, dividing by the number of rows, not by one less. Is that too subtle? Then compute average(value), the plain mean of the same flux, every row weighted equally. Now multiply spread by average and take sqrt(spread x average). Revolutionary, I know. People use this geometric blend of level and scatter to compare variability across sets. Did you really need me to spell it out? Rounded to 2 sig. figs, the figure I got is 8.1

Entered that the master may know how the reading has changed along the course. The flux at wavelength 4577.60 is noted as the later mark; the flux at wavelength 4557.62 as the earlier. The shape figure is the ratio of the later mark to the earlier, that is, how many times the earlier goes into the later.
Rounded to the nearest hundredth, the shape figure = 1.02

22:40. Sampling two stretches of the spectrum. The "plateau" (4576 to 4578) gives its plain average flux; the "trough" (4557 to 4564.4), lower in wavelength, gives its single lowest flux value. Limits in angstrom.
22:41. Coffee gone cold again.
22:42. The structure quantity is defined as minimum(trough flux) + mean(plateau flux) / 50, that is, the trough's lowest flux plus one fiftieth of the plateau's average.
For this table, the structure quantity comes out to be 57.5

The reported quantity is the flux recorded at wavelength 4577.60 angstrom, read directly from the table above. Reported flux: 57.3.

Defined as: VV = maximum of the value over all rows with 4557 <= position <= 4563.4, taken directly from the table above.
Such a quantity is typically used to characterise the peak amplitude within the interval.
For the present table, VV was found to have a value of 59.77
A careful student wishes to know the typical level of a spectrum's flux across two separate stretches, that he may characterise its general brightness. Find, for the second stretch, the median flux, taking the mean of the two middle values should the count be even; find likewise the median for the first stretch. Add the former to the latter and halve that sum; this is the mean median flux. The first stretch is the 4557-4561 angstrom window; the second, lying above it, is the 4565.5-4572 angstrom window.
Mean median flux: 57.8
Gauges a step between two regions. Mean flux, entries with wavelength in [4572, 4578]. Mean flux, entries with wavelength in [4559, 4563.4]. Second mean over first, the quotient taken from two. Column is 0.98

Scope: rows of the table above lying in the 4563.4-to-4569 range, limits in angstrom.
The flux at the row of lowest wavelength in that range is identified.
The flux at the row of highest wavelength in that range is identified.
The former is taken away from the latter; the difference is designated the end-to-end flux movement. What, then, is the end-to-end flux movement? -1.7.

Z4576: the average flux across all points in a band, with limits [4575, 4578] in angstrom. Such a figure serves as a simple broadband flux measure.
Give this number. 57.9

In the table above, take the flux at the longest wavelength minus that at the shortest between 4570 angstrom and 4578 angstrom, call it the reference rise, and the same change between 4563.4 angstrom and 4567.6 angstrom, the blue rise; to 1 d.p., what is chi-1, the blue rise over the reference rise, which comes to -3.4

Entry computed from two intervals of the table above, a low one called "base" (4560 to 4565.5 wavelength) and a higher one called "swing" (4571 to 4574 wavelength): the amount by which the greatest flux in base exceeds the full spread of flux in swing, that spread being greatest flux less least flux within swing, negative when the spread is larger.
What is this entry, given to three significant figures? 58.9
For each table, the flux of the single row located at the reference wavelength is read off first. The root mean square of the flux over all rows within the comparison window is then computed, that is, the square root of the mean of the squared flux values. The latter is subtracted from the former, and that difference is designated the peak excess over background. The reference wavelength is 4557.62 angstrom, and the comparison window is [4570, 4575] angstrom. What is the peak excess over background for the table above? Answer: -1.2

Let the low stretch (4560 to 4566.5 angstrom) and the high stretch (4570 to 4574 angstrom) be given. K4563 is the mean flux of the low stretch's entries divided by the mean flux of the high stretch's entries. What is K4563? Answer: 1.04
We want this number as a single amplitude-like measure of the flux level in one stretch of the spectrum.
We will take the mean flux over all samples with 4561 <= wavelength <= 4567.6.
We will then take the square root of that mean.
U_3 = 7.71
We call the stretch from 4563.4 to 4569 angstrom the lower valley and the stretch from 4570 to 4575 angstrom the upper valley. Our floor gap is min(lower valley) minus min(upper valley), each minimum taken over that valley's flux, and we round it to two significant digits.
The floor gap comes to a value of 1.1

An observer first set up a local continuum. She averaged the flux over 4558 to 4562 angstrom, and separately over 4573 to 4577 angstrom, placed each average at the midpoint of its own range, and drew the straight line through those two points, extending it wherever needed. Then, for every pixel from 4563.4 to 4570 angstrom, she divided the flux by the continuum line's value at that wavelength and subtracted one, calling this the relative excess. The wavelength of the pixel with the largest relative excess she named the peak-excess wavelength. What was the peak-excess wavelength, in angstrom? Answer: 4563.92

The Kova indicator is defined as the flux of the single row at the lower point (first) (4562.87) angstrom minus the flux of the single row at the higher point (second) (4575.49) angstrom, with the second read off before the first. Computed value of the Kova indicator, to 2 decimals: 1.32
